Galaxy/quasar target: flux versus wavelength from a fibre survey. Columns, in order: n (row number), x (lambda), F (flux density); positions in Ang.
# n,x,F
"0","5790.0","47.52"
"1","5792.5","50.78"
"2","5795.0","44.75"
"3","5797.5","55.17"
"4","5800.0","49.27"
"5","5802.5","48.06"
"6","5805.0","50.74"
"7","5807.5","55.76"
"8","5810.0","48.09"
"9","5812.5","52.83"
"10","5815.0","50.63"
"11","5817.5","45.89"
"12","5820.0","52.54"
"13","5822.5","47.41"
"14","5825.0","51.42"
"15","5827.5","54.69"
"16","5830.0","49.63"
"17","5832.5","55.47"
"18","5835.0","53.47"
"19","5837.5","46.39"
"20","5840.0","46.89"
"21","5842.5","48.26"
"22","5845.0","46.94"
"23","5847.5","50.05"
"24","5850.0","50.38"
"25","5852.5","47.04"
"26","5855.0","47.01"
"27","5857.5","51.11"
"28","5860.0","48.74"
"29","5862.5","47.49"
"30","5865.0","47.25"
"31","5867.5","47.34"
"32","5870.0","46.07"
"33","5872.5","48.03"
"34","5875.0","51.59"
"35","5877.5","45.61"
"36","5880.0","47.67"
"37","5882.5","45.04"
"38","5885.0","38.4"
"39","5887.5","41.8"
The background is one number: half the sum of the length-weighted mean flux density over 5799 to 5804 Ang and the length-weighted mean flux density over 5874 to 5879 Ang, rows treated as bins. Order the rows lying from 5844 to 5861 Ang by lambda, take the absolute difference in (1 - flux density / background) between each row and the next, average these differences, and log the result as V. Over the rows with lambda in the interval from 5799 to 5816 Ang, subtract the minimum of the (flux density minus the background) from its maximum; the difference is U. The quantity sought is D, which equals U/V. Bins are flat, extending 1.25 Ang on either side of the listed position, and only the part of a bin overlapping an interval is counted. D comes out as 169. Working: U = 7.7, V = 0.05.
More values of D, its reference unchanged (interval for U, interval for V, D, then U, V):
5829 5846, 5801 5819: 98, 9.1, 0.09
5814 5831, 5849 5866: 226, 8.8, 0.04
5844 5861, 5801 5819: 45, 4.2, 0.09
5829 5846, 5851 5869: 327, 9.1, 0.03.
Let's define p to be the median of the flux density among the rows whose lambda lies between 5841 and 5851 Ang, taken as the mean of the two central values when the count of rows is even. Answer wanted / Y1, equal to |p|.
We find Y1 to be 49.2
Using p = 49.2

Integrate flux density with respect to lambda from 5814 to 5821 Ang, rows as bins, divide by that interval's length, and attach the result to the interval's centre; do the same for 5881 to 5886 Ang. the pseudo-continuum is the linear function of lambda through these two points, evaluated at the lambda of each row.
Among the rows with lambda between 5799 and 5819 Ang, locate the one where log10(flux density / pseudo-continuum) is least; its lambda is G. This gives 5817.5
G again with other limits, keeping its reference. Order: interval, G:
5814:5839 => 5817.5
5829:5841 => 5837.5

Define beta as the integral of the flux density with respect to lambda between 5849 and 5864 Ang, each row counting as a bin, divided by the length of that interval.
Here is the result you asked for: 48.6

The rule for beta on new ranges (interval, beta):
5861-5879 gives 47.6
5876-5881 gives 46.8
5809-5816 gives 50.6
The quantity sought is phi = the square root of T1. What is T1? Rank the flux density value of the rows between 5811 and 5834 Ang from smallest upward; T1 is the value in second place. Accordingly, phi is 6.89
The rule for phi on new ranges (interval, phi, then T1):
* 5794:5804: 6.93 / 48.06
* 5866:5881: 6.79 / 46.07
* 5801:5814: 6.93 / 48.09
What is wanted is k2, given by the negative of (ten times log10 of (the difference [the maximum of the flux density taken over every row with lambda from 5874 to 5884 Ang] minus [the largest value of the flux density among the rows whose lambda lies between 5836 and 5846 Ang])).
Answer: -5.2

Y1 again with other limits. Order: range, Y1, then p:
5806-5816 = 51.7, 51.7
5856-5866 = 48.1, 48.1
